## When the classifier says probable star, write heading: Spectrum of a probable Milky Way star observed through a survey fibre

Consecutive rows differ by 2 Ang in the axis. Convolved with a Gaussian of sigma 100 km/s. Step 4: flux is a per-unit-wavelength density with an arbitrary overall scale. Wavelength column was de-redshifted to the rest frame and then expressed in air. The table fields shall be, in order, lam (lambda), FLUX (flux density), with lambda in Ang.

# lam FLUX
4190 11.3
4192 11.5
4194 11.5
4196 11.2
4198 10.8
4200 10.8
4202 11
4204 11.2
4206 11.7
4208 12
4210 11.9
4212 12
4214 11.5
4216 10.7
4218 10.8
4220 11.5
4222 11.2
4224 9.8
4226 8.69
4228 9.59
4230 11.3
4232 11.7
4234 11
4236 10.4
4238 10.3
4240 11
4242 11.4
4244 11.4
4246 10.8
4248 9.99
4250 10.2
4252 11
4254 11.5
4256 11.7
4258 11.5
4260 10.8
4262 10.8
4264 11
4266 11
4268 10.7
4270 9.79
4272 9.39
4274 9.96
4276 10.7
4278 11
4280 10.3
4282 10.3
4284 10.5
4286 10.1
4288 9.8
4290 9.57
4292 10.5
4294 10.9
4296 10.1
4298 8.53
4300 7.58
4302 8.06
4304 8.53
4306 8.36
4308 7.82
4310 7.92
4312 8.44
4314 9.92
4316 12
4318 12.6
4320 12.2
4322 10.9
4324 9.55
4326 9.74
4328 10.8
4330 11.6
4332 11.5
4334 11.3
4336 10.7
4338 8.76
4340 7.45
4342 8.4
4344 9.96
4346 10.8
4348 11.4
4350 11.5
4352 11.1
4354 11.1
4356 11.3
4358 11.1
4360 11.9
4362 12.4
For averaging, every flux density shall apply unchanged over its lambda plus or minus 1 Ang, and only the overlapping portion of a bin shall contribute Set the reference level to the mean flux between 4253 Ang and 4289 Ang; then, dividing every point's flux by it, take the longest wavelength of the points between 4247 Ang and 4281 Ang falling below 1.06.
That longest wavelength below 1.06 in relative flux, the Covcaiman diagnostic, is 4280 Ang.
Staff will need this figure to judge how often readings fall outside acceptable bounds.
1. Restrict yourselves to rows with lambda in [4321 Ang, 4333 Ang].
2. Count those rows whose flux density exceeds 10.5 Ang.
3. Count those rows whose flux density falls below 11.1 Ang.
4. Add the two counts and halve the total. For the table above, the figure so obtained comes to 4.0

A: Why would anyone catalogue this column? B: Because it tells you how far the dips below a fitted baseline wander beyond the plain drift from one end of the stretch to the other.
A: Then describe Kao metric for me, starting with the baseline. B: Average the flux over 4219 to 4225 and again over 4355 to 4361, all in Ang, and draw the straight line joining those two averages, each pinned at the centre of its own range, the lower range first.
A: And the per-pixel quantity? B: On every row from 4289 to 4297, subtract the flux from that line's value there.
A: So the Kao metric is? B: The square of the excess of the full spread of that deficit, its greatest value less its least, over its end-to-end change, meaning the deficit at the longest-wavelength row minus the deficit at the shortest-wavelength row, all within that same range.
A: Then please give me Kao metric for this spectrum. 3.3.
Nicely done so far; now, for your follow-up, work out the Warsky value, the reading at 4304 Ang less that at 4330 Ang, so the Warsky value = -3.1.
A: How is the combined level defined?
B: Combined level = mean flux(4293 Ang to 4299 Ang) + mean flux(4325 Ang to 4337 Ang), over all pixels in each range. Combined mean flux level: 20.8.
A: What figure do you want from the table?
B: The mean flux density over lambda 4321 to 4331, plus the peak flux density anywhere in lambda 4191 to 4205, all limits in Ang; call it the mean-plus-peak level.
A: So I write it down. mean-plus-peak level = 22.0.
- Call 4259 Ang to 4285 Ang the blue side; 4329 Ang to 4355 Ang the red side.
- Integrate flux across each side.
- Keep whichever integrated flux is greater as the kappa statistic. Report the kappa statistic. 272.5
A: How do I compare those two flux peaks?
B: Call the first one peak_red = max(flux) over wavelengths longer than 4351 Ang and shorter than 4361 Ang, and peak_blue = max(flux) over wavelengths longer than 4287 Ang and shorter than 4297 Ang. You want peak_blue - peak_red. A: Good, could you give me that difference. -1.0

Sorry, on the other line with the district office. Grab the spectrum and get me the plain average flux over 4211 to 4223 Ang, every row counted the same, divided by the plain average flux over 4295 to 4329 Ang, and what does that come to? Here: 1.18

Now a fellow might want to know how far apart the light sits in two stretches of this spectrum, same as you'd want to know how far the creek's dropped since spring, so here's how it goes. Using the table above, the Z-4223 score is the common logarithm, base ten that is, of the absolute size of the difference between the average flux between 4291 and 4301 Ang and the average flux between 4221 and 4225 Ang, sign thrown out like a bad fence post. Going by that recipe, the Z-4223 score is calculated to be 0.0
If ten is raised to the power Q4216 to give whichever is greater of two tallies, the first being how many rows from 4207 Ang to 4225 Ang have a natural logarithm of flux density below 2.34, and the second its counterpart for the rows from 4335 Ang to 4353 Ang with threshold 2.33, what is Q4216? 0.6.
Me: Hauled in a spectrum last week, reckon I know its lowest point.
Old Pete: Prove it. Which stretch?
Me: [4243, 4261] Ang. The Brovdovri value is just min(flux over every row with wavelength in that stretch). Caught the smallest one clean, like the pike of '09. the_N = 9.99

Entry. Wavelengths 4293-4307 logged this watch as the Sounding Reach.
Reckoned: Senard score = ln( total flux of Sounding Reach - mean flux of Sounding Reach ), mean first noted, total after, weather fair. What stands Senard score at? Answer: 3.97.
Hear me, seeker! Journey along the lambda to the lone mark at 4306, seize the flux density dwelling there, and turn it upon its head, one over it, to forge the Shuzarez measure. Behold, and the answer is 0.120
